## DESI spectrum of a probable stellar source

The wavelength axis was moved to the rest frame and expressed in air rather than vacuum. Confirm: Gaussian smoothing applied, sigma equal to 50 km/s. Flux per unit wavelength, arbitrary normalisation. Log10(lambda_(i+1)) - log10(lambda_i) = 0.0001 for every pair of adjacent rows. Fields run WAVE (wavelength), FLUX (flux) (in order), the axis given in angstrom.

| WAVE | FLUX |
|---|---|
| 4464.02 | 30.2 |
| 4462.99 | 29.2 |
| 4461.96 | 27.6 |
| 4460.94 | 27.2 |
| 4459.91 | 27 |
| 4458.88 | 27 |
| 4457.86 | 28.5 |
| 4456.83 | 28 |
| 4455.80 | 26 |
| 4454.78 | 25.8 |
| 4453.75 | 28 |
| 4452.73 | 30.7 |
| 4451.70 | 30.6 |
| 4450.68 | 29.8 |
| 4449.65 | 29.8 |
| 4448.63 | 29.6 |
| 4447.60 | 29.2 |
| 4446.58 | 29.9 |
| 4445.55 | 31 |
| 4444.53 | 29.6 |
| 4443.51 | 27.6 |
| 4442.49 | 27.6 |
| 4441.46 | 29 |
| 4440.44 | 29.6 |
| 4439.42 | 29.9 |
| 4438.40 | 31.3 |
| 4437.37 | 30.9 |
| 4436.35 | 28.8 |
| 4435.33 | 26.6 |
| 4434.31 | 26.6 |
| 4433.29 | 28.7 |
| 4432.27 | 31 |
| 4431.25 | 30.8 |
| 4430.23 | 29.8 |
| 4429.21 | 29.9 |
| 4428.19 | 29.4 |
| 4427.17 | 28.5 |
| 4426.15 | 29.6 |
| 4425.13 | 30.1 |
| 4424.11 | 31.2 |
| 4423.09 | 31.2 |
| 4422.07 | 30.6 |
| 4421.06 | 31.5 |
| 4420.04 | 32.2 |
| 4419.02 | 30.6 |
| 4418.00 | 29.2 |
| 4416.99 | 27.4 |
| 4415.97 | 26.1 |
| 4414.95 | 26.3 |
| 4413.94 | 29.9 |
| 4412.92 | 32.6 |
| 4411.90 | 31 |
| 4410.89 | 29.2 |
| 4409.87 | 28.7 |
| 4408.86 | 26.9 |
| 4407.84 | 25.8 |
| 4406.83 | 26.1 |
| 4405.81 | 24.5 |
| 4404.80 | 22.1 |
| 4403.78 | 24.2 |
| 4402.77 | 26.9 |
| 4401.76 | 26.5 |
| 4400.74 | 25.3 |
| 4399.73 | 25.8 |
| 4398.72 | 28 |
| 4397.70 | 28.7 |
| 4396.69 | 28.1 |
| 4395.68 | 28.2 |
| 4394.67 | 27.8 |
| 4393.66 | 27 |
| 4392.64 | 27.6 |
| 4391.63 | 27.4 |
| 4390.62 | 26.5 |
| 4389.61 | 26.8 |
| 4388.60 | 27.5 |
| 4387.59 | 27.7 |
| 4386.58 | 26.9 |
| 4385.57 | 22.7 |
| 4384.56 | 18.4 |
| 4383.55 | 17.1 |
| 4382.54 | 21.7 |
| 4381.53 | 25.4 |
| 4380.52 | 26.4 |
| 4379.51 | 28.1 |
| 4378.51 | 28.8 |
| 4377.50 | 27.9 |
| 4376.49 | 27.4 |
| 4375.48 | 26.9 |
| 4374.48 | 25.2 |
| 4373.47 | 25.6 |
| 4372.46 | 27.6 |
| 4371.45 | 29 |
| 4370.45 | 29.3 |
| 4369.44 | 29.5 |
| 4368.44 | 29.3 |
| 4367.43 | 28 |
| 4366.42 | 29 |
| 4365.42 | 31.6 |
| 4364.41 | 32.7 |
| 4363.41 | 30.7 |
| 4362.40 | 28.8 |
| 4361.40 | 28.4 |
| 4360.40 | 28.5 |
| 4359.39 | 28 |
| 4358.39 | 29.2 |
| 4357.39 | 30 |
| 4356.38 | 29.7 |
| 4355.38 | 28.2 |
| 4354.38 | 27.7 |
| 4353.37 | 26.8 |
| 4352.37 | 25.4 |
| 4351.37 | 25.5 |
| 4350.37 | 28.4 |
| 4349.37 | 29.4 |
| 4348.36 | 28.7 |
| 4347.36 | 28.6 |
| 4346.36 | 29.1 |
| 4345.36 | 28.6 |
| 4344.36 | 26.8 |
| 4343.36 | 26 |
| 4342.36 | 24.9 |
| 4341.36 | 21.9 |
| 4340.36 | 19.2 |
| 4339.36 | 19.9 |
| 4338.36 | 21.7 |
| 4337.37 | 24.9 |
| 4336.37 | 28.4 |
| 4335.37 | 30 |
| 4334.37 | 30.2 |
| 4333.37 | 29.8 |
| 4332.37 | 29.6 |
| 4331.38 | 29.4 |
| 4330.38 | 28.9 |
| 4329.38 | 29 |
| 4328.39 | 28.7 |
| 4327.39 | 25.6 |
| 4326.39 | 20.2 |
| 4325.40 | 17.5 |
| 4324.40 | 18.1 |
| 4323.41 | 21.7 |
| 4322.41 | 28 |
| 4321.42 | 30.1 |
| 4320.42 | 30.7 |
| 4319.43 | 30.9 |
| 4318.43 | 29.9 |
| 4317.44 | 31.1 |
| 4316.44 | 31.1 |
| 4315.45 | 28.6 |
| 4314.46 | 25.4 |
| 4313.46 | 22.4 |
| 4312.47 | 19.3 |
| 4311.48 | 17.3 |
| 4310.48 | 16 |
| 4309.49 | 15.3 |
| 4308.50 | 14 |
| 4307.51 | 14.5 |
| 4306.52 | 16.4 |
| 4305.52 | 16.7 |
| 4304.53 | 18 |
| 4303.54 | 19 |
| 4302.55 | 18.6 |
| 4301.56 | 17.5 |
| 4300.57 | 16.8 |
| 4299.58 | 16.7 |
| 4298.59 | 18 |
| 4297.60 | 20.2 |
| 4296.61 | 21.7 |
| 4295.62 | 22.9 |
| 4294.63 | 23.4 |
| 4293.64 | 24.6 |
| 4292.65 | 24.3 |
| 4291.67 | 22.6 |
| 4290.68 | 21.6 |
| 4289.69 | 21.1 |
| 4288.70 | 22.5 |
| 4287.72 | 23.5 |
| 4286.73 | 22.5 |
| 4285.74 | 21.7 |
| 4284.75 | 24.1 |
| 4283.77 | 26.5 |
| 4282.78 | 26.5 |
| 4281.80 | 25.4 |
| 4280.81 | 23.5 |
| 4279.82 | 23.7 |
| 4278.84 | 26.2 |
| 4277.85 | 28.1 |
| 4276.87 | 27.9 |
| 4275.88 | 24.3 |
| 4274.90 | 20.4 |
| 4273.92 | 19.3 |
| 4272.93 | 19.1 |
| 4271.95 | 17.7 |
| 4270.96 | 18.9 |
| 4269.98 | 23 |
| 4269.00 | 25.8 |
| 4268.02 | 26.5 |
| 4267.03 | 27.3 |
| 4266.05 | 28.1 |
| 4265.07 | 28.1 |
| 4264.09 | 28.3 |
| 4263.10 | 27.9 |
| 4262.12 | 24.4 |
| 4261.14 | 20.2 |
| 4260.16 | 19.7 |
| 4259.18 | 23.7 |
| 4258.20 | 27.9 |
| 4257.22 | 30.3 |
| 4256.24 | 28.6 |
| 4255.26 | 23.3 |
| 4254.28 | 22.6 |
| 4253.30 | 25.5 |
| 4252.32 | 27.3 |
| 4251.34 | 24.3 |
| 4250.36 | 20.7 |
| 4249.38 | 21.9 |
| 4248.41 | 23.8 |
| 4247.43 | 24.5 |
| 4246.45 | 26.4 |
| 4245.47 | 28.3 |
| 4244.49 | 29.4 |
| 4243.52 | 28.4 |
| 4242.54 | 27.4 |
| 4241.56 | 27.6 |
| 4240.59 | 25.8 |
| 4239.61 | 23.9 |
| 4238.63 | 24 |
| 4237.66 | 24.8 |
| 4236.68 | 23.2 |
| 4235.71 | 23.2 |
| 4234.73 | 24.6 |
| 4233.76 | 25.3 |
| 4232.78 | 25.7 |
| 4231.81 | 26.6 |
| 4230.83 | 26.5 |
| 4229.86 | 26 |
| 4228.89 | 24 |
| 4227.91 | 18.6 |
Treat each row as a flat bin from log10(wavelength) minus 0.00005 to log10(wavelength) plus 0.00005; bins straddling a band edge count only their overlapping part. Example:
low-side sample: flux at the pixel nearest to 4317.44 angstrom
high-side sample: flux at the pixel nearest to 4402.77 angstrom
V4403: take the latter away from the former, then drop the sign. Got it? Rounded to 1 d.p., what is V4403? 4.2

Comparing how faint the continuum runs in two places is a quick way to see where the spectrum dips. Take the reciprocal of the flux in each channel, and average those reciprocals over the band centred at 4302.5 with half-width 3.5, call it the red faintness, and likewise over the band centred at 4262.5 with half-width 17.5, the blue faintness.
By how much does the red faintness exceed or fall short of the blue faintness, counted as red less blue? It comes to 0.015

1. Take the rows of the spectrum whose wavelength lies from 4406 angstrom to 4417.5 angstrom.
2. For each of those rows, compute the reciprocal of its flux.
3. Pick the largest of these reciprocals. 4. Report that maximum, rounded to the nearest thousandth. 0.039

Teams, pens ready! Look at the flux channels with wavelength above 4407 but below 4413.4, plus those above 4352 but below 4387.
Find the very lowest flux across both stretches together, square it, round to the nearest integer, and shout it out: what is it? 292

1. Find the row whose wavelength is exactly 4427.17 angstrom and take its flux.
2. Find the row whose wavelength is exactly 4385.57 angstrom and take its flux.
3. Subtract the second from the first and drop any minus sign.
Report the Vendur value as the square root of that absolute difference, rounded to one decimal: 2.4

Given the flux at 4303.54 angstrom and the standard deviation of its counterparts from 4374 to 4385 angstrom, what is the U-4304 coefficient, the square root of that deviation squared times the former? 17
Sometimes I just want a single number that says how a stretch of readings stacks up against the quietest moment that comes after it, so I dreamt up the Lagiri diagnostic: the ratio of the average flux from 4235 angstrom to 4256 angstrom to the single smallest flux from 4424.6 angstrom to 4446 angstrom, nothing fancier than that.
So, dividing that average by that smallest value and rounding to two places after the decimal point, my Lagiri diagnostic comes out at 0.94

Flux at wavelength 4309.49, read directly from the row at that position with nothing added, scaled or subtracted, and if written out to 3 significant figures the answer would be 15.3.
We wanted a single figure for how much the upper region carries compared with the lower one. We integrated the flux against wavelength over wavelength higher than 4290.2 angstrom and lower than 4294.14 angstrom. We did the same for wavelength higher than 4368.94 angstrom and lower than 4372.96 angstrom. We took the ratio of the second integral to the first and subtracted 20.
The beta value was -18.7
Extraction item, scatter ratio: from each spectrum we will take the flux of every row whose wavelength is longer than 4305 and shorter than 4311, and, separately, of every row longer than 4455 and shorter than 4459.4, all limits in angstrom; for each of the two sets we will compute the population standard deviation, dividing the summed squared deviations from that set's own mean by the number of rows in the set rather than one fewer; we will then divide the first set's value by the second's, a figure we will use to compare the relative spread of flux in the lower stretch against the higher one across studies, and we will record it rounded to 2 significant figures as 1.0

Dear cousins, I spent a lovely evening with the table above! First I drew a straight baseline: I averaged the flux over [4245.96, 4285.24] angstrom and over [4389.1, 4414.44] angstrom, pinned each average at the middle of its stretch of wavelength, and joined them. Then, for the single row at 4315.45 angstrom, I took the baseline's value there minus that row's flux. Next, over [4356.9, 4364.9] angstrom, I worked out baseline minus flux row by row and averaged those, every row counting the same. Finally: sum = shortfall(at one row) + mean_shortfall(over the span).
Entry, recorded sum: -6.2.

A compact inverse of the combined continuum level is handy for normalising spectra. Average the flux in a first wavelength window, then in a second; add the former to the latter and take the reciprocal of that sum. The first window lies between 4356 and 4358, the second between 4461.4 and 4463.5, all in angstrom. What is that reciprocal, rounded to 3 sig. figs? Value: 0.0172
